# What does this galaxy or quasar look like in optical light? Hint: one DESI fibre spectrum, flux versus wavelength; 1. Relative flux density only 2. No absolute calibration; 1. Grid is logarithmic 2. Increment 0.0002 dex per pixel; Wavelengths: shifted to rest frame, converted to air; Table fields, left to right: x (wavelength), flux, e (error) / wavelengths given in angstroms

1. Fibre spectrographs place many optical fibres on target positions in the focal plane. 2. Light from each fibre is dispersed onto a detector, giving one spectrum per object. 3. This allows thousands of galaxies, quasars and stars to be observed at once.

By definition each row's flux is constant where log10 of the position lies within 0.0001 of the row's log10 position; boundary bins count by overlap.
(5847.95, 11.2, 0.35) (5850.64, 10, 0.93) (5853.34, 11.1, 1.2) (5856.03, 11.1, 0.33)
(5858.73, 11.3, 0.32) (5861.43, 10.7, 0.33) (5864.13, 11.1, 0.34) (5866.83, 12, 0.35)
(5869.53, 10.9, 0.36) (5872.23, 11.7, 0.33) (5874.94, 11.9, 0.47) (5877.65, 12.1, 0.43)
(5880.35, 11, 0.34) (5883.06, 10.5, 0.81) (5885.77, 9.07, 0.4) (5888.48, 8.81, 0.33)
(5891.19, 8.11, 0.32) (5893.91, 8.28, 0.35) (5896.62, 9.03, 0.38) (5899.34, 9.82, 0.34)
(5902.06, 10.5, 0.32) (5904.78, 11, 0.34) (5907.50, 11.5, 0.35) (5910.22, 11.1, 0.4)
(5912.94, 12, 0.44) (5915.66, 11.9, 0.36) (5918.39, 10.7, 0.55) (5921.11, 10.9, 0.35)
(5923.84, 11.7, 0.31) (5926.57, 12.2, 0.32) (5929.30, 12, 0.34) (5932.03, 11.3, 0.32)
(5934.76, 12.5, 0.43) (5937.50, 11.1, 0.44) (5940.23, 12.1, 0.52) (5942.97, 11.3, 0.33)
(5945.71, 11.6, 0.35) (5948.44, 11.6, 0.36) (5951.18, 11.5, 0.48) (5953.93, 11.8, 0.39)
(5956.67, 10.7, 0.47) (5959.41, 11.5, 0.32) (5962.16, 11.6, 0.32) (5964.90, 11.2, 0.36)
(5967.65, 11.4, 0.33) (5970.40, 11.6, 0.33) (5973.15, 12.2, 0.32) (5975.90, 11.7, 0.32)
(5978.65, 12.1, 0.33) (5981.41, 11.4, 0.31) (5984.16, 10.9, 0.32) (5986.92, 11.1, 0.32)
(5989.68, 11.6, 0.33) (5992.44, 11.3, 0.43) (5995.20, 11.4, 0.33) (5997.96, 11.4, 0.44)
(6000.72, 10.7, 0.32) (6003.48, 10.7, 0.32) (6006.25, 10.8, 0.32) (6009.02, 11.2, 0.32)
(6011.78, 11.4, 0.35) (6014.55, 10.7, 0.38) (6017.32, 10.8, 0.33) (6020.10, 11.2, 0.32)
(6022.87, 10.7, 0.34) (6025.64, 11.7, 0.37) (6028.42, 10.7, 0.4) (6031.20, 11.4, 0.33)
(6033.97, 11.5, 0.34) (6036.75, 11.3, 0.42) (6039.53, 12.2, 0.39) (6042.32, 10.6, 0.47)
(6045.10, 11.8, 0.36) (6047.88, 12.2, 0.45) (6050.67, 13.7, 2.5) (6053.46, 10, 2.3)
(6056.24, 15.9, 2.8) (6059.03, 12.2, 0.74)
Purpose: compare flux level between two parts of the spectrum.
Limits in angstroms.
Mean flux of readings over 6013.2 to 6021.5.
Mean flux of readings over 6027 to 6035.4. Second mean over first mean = 1.03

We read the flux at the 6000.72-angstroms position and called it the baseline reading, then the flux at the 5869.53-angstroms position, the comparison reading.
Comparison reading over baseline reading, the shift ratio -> 1.02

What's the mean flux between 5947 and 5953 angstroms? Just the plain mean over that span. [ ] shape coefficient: 11.6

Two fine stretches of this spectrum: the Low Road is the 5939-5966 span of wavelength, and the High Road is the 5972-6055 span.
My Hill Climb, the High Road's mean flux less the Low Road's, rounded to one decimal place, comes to -0.1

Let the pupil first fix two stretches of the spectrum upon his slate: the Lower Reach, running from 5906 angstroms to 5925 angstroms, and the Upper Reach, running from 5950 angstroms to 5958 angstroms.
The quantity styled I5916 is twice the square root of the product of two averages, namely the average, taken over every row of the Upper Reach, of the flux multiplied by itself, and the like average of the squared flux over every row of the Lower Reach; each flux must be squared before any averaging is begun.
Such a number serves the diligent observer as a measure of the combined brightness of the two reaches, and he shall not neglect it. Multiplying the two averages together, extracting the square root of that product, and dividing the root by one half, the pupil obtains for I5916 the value 259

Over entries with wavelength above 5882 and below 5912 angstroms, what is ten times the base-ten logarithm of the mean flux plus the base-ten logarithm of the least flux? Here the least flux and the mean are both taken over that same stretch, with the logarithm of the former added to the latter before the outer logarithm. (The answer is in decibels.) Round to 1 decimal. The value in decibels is 10.3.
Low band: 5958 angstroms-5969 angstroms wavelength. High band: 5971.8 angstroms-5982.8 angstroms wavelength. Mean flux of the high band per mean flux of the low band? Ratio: 1.04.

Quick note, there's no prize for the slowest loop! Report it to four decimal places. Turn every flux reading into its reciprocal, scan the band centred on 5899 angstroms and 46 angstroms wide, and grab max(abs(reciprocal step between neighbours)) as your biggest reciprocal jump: 0.0150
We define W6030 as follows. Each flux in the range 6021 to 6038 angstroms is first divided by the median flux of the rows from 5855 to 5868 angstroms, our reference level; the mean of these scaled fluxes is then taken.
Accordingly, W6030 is 1.01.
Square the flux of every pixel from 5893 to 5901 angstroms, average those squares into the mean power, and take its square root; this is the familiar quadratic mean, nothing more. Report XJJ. 9.1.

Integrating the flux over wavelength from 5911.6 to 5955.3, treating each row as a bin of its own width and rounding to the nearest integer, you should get 509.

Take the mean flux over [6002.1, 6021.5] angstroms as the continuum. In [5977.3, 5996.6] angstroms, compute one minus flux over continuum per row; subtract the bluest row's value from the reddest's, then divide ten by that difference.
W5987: 157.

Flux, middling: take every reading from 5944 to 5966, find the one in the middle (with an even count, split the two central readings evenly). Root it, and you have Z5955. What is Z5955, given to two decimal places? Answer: 3.40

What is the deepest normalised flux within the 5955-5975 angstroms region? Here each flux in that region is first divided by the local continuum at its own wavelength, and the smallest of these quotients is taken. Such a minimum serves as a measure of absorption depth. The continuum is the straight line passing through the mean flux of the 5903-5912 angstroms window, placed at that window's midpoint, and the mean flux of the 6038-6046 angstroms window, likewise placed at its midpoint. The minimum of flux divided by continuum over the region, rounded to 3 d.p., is 0.945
